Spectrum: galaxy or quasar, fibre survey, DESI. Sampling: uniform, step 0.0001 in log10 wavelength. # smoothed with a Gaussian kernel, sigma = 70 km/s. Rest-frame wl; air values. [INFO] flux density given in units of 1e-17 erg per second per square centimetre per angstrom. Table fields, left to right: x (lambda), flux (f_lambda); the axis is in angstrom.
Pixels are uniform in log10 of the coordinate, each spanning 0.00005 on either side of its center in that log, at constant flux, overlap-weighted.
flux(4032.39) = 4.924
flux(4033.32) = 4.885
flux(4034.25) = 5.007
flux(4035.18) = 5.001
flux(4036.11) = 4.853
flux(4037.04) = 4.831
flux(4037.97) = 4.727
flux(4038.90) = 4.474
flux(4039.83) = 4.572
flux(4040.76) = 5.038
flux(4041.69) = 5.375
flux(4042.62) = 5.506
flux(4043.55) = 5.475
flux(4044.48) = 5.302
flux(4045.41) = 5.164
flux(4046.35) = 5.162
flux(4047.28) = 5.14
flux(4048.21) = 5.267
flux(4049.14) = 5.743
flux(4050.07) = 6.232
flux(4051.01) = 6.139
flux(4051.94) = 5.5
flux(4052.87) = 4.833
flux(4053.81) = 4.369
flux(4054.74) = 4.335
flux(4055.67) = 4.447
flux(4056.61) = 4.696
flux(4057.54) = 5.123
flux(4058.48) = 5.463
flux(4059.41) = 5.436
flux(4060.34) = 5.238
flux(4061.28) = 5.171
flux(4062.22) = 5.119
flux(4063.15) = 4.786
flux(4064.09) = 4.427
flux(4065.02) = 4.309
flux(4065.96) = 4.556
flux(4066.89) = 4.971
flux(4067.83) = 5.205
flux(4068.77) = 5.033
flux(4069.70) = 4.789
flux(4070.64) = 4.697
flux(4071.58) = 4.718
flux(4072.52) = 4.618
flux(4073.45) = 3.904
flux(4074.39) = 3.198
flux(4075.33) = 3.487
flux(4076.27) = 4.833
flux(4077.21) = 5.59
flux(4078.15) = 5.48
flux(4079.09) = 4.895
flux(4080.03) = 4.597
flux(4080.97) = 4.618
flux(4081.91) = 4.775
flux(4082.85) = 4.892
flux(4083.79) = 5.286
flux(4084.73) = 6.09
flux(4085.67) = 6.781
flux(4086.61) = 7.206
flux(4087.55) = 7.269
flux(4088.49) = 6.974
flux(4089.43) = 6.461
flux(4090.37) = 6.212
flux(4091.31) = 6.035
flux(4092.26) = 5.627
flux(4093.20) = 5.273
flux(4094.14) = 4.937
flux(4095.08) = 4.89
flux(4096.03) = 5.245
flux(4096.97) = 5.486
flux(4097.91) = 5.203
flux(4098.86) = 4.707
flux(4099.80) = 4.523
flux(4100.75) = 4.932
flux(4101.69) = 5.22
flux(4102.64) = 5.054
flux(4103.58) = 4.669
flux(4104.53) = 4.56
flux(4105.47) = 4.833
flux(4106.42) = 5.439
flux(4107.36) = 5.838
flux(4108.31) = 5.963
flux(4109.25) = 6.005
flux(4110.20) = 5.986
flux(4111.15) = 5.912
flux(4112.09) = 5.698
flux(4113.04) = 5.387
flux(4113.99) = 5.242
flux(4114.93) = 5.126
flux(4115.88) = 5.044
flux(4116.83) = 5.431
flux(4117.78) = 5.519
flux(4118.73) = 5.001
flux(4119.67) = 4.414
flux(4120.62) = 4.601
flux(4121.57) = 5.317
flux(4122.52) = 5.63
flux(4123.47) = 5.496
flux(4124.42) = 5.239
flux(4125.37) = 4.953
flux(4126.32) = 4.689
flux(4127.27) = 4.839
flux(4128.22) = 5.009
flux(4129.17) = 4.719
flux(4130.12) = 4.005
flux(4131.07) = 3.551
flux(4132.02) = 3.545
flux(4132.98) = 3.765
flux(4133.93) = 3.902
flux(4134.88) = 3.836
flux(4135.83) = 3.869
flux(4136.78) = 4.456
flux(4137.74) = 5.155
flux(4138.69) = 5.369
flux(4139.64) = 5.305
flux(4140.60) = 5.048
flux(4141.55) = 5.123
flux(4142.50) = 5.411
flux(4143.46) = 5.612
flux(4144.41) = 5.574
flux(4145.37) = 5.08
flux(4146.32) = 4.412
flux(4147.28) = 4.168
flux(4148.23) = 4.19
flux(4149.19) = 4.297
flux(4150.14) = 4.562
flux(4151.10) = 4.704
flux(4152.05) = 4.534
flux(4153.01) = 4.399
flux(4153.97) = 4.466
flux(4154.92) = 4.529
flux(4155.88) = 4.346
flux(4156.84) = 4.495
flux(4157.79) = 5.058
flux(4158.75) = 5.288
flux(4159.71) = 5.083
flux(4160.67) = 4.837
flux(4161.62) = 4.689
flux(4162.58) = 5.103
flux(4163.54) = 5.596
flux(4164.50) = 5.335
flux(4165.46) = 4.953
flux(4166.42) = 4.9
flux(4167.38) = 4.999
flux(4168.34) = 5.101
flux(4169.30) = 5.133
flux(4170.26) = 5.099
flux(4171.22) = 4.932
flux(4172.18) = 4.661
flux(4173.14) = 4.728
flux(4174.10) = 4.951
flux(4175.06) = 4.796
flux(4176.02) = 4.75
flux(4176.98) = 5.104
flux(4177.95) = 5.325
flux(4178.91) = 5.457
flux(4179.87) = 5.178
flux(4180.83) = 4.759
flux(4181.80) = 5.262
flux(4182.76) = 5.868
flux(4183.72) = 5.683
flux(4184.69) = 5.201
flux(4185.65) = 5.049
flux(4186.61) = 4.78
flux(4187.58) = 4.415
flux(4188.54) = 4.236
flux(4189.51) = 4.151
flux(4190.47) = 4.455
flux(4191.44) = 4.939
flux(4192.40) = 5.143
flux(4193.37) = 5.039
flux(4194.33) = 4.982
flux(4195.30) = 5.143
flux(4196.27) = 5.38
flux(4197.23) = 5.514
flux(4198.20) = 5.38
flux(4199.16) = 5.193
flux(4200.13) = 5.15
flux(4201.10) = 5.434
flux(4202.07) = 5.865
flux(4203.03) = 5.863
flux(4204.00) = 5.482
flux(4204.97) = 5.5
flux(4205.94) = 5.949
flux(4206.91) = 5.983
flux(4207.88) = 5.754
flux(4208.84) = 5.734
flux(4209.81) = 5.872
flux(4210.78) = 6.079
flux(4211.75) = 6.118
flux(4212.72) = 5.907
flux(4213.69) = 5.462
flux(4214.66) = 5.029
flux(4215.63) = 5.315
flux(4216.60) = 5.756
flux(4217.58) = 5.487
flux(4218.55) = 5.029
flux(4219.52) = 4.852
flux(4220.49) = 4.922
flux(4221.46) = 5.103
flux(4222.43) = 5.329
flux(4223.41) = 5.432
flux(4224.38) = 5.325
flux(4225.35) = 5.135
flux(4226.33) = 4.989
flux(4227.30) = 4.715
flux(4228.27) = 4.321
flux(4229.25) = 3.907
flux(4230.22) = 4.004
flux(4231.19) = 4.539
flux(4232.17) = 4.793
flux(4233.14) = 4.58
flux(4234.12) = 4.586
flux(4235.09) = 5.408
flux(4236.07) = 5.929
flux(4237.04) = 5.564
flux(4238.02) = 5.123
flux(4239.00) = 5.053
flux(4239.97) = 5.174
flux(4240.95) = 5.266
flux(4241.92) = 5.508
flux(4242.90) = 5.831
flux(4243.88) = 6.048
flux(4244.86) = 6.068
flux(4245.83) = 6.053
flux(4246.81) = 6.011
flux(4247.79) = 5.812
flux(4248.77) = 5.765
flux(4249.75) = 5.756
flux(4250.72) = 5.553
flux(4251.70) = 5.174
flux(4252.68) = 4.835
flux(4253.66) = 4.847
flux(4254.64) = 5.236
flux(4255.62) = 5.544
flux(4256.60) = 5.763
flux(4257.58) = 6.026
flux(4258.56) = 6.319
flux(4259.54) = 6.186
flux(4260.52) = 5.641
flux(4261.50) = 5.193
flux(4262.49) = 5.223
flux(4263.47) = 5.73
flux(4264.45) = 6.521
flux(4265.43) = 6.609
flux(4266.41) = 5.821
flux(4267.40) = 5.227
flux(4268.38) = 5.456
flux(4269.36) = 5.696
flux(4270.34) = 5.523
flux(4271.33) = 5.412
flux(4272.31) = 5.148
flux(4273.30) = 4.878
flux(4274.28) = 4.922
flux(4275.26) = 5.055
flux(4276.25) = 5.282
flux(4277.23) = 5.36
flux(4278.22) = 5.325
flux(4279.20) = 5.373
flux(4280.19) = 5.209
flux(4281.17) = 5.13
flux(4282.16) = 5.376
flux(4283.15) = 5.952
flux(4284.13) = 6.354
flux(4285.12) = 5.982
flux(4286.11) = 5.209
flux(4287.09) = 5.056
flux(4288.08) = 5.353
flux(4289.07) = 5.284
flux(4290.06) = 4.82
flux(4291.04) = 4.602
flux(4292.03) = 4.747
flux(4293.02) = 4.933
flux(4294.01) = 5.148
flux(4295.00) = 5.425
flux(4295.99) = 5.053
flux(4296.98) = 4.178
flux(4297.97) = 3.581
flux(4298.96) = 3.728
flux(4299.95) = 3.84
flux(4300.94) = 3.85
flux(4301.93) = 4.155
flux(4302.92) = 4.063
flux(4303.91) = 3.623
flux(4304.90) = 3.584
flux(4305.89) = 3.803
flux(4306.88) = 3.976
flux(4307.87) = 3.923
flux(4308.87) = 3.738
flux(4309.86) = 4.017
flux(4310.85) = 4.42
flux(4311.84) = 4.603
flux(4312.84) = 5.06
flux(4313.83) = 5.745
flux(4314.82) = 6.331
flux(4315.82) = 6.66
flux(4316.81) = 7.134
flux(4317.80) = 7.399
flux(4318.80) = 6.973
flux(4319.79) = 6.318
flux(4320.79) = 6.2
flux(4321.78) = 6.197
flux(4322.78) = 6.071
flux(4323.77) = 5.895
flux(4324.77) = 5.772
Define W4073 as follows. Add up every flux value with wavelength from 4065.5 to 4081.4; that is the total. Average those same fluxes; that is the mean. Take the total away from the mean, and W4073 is -75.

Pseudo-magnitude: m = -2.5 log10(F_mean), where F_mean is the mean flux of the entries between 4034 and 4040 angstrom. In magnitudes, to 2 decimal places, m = -1.70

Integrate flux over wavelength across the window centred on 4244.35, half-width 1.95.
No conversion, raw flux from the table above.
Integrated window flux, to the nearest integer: 23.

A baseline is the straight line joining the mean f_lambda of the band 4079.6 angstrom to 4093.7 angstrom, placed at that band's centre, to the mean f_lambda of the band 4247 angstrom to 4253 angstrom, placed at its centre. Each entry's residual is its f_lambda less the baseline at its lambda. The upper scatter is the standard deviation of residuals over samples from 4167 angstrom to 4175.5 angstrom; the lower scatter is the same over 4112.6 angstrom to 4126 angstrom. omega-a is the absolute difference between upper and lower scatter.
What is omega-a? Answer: 0.18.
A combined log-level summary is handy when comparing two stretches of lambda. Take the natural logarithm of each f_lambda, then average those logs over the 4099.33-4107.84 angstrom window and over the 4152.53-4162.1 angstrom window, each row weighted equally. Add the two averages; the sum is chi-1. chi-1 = 3.16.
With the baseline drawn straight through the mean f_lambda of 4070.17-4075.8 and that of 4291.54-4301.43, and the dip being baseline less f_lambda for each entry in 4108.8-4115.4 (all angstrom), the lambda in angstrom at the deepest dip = 4114.93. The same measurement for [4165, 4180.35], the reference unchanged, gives 4172.18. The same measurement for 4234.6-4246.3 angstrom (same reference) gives 4239.00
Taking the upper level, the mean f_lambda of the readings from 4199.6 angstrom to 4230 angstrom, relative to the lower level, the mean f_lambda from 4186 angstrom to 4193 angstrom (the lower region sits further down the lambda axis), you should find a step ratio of 1.17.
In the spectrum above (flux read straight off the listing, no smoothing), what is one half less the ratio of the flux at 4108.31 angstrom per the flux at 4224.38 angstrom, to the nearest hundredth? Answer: -0.62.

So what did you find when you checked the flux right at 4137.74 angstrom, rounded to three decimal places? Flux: 5.155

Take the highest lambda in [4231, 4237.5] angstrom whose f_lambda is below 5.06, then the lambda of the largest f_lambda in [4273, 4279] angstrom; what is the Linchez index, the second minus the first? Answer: 43.1 angstrom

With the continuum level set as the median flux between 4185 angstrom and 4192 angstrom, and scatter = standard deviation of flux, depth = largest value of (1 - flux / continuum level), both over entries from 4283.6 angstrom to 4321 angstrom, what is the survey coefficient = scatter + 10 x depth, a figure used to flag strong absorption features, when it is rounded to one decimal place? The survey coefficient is 3.1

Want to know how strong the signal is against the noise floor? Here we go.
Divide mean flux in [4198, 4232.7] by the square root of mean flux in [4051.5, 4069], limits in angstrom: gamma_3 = 2.39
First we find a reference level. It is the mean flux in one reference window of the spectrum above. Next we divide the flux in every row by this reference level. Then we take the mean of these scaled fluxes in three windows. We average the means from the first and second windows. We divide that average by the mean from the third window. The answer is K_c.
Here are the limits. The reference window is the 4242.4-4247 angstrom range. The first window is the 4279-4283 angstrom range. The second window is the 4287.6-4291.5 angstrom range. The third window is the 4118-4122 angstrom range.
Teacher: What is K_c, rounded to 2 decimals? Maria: 1.06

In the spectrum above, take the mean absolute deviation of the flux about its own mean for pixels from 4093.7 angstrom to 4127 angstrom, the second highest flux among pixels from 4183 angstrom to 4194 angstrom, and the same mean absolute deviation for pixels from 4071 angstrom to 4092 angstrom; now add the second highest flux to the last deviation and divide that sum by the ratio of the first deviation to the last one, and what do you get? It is 16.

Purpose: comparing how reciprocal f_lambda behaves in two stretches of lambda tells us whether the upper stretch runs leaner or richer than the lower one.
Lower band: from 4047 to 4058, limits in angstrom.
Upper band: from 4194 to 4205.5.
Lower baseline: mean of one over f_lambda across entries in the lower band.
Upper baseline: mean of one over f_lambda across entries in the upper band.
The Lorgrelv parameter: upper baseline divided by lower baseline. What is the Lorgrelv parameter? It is 0.94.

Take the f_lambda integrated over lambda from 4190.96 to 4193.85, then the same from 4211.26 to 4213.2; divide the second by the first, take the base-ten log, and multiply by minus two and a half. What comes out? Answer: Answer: 0.2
